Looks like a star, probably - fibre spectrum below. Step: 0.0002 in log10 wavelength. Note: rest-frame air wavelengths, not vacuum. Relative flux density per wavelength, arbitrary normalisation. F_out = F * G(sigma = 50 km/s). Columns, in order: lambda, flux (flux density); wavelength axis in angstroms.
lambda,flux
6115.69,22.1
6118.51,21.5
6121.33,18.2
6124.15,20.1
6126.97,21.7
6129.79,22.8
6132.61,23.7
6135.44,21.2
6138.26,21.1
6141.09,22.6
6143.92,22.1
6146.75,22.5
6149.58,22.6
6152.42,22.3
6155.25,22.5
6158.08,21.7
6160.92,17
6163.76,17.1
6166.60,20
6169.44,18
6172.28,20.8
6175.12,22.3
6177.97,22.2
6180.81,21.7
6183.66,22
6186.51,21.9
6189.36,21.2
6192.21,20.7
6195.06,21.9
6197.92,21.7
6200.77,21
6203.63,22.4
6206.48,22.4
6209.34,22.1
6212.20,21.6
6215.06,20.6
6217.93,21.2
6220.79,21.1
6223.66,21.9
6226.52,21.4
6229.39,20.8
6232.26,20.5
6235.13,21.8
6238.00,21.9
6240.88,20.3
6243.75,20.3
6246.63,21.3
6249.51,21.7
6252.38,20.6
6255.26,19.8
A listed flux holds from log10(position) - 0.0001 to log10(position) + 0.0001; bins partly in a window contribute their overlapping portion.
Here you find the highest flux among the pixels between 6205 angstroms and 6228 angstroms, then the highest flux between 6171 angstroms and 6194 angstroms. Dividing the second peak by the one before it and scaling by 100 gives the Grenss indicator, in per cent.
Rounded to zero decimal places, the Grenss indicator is 100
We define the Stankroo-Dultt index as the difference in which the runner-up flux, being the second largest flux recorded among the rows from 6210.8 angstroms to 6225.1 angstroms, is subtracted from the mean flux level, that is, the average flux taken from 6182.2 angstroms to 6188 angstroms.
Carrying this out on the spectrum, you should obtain 0.3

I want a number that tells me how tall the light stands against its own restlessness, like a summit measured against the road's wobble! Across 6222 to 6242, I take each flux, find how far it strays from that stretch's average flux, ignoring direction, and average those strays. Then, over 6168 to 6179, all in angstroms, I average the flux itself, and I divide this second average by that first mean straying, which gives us 35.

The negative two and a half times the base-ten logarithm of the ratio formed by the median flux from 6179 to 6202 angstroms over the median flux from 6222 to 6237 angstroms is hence -0.015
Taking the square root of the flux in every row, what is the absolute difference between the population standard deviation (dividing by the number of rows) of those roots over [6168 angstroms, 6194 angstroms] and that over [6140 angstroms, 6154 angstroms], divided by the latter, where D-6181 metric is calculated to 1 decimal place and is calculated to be 5.8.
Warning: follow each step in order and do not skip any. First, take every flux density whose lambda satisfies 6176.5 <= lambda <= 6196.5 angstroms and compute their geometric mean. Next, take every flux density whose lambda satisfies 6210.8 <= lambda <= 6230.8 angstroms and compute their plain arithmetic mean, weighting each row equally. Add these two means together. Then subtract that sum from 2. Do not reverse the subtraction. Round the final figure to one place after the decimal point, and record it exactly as -40.9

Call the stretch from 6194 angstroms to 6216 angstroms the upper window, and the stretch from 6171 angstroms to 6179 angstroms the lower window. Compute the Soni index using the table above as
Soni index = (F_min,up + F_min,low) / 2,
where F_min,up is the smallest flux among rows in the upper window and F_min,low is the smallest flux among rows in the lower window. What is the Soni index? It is 20.7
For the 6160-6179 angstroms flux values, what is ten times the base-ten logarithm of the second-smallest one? 12.33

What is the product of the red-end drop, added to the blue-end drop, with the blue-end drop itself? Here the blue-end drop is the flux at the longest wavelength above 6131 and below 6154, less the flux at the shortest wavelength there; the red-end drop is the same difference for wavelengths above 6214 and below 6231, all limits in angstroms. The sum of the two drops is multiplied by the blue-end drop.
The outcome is 1.7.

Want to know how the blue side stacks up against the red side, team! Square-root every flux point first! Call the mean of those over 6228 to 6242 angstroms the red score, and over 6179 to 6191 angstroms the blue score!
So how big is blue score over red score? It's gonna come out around 1.015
